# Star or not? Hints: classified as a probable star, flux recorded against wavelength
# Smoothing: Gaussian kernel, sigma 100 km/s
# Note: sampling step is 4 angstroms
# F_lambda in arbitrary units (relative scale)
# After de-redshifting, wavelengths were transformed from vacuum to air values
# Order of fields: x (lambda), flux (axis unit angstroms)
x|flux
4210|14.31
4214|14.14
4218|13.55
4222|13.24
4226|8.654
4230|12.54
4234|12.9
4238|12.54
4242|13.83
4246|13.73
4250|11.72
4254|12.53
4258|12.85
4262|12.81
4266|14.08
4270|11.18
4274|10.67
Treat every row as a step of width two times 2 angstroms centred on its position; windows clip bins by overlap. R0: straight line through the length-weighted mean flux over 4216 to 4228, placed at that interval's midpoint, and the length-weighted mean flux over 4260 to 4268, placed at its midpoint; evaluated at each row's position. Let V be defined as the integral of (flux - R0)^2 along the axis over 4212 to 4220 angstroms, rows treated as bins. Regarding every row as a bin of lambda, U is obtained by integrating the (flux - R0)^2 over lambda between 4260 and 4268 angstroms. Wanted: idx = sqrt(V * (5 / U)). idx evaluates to 9.2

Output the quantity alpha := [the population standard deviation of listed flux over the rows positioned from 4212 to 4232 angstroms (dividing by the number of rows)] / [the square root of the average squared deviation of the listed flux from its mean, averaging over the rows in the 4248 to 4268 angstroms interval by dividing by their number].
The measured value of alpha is 2.58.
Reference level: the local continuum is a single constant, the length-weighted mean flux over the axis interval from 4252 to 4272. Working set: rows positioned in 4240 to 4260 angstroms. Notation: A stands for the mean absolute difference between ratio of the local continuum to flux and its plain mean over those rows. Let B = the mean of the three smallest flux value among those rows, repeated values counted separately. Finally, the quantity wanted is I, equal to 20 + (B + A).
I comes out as 32.4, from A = 0.051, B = 12.4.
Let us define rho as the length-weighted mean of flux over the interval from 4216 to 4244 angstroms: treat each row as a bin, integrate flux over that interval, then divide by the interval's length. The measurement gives 12.46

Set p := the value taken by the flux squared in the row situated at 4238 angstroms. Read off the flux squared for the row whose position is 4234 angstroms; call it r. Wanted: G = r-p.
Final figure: 9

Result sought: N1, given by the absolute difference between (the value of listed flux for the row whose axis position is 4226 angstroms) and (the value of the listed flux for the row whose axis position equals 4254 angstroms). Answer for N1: 3.9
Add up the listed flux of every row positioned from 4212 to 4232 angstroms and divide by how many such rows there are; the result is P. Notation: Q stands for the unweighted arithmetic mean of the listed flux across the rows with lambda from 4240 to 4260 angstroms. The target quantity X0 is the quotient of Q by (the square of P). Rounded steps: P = 12.4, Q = 12.9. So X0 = 0.084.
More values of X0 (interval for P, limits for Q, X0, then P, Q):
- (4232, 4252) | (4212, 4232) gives 0.074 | 12.9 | 12.4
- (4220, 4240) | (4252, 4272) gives 0.088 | 12.0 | 12.7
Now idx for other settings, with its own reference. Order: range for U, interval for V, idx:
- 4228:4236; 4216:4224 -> 7.1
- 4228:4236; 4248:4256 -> 3.9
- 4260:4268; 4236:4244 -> 3.5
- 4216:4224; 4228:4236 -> 0.7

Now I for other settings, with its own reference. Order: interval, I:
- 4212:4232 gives 31.6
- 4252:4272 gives 32.2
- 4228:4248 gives 32.7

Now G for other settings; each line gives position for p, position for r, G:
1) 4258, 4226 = -90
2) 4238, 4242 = 34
